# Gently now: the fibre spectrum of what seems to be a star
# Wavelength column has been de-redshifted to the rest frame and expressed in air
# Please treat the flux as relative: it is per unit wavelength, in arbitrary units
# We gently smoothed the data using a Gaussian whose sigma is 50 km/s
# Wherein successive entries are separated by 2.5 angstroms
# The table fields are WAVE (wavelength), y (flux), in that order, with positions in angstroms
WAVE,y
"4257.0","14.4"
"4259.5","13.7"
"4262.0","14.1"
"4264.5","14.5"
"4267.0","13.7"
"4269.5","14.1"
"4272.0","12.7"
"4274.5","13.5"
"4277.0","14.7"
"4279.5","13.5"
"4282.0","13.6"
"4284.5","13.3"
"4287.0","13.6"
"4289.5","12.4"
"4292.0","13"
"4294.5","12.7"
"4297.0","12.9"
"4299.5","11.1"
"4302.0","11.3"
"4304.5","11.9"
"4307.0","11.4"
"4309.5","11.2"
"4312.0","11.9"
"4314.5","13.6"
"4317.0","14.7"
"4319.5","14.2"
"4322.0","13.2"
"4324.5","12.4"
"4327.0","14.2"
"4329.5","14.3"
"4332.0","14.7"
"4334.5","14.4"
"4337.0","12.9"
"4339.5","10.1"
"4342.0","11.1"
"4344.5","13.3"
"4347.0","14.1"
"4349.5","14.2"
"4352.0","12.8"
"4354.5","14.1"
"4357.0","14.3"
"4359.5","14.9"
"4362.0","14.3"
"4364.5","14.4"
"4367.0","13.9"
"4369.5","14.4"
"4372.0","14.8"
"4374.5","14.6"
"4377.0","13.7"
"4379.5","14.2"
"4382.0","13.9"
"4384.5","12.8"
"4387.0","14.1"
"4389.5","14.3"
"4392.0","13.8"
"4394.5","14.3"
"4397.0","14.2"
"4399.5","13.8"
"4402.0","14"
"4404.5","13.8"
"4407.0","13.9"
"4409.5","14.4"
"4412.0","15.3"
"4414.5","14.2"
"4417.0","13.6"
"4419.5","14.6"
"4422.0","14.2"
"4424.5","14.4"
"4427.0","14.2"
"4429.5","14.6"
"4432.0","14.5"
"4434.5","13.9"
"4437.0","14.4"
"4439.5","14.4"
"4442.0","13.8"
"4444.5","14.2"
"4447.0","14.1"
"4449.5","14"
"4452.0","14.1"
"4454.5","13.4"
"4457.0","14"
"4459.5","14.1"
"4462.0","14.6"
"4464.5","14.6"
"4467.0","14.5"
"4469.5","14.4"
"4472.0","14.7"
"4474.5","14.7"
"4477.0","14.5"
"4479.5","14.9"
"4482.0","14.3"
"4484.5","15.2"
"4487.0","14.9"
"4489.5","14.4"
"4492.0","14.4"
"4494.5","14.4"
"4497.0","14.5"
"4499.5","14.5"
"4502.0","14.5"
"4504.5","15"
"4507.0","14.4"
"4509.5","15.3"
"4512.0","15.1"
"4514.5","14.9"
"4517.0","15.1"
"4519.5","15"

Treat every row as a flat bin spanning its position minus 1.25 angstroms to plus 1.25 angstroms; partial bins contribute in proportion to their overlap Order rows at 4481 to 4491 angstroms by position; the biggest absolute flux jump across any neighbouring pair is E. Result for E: 0.90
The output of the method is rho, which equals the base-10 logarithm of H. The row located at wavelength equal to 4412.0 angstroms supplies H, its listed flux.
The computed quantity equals 1.185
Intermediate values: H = 15.3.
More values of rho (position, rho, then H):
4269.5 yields 1.149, 14.1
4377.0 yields 1.137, 13.7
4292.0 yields 1.114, 13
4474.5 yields 1.167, 14.7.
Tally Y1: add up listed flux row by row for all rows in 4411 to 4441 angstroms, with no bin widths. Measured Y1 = 172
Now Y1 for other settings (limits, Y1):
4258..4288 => 165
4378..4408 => 167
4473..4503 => 175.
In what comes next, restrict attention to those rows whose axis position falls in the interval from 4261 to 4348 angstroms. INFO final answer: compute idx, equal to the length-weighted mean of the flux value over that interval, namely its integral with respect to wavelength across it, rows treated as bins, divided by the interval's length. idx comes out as 13.1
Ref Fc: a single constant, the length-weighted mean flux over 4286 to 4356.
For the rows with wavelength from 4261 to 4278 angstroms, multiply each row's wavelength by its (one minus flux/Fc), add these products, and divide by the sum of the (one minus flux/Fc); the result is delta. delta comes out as 4269.1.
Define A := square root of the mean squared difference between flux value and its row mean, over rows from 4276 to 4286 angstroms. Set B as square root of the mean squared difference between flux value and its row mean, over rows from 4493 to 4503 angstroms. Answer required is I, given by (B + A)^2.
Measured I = 0.3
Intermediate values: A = 0.5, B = 0.04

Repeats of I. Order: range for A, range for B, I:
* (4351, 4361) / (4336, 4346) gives 4.3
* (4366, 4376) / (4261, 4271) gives 0.4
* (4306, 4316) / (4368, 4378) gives 1.8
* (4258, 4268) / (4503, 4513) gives 0.4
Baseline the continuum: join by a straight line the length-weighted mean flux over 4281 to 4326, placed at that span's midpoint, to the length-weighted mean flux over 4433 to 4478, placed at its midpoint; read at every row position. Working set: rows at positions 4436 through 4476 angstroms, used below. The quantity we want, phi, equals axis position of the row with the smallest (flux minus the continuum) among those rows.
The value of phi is 4454.5 angstroms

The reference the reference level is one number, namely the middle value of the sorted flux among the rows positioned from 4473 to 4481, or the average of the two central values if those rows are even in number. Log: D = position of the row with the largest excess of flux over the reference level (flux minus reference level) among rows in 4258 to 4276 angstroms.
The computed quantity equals 4264.5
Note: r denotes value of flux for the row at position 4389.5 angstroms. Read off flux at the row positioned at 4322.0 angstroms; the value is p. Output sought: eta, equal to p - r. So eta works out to -1.1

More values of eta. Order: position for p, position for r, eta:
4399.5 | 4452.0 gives -0.3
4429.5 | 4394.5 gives 0.3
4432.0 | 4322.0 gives 1.3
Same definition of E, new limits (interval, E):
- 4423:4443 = 0.60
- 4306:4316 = 1.70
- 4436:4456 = 0.70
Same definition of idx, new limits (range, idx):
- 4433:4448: 14.1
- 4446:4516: 14.5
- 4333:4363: 13.4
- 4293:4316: 12.0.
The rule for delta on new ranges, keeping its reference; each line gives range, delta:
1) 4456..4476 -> 4466.5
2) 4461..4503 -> 4481.8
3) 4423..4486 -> 4456.5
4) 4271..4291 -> 4278.9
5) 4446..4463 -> 4455.0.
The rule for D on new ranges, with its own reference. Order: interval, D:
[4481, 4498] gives 4484.5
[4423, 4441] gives 4429.5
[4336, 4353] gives 4349.5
